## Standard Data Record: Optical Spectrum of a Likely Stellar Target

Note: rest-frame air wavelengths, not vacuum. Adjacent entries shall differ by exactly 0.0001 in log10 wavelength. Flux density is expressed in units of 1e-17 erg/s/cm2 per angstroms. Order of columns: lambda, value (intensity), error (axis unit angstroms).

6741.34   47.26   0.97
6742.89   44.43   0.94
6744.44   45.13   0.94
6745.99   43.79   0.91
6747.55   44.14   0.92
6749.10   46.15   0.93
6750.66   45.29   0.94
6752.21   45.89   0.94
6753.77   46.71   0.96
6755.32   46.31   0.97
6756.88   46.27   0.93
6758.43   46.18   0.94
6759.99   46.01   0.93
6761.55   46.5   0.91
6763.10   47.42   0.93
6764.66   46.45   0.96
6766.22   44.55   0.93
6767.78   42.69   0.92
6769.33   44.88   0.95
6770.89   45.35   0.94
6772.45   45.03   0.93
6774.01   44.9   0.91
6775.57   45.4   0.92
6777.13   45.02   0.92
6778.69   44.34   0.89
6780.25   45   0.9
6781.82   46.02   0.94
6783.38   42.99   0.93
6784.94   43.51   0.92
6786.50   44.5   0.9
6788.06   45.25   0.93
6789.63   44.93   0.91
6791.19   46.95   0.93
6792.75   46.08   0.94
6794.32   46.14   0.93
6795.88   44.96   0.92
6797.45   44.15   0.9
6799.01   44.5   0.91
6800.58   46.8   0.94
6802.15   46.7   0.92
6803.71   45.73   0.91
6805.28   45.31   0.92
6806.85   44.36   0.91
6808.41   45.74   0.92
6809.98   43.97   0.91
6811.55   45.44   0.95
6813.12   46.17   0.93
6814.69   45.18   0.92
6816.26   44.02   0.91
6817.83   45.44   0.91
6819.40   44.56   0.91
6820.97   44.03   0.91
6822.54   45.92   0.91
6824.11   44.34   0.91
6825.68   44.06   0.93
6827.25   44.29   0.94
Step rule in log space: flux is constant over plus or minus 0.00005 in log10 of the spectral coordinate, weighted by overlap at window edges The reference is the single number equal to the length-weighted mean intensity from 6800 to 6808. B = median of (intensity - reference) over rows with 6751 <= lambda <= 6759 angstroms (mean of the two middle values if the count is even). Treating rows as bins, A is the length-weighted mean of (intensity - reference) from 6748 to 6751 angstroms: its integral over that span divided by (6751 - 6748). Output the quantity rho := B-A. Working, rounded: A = -0.16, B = 0.5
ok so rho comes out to 0.66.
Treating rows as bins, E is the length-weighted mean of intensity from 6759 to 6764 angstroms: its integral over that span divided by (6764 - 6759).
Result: 46.6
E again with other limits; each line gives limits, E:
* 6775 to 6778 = 45.2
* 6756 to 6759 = 46.3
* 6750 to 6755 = 46.1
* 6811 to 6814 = 45.8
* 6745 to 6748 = 44.0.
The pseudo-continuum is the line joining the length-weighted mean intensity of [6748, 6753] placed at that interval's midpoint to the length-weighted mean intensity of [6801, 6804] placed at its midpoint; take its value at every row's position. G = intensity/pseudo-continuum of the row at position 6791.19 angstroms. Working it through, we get 1.02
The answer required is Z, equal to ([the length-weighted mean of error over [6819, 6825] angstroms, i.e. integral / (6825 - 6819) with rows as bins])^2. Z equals 0.830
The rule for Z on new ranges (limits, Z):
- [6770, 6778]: 0.853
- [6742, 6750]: 0.863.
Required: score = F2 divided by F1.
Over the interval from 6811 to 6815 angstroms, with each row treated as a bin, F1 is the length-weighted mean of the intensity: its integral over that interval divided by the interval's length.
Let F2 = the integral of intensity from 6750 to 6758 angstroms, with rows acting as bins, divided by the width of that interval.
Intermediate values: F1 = 45.6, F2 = 46.1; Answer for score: 1.01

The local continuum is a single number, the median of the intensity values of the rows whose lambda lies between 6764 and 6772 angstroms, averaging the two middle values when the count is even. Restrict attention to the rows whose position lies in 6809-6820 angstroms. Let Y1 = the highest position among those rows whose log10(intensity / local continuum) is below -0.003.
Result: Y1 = 6819.40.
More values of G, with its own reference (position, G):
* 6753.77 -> 1.02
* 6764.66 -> 1.01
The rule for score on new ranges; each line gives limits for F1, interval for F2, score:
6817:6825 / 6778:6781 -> 1.00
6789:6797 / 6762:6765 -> 1.03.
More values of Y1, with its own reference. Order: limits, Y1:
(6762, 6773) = 6767.78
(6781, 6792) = 6786.50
